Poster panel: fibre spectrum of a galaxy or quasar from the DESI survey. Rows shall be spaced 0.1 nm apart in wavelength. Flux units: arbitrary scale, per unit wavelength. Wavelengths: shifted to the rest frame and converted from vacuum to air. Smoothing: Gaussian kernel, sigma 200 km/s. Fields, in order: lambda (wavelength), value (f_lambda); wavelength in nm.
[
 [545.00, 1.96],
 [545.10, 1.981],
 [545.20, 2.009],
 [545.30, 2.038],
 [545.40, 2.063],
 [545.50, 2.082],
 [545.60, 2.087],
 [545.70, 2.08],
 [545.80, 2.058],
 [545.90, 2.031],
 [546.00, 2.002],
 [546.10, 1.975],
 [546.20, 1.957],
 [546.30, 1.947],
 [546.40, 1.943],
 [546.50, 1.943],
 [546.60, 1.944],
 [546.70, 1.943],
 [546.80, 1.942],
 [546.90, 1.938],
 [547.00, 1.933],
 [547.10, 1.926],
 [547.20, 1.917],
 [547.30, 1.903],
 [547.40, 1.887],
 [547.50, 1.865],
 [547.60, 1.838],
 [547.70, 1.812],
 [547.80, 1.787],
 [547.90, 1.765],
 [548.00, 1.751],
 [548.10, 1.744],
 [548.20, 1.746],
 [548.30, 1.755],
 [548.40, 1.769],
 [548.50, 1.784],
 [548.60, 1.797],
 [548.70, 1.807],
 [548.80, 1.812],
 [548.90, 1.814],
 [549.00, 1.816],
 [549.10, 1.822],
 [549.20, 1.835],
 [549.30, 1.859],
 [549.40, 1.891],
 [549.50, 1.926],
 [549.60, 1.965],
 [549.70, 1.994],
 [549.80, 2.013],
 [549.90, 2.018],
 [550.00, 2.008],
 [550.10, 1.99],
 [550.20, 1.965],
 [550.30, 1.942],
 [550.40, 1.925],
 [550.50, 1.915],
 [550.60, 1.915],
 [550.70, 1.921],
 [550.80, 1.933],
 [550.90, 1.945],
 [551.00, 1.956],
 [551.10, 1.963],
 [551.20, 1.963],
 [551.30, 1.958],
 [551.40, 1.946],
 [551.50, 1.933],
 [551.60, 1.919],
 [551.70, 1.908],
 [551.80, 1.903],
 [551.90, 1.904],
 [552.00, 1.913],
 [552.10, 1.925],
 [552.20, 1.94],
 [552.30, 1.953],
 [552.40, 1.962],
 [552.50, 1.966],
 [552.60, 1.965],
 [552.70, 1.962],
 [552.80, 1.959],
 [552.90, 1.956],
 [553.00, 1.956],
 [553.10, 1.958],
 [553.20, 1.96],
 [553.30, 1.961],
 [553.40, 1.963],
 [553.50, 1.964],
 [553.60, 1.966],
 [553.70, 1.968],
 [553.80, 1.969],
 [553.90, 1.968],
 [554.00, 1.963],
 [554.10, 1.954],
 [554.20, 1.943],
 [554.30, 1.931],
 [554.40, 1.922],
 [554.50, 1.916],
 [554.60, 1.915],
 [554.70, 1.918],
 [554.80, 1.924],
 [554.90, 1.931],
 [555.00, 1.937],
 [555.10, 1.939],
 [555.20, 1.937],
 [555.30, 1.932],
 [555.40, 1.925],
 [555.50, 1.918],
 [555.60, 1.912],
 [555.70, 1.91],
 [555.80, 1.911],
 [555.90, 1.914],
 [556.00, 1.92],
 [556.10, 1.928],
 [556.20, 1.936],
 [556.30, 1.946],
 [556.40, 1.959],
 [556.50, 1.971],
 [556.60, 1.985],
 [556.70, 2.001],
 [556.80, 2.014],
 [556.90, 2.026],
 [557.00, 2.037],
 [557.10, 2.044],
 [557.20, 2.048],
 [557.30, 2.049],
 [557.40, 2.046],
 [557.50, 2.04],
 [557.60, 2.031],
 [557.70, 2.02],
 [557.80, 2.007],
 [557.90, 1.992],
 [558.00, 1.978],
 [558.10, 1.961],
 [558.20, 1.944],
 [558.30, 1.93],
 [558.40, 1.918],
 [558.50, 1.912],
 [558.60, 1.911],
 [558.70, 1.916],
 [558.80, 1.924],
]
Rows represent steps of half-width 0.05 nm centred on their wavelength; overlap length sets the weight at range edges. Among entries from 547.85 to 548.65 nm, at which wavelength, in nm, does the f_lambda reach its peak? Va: 548.60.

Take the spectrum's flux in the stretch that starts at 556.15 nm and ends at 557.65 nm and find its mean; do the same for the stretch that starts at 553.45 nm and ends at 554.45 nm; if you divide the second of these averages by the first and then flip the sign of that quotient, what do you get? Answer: -0.97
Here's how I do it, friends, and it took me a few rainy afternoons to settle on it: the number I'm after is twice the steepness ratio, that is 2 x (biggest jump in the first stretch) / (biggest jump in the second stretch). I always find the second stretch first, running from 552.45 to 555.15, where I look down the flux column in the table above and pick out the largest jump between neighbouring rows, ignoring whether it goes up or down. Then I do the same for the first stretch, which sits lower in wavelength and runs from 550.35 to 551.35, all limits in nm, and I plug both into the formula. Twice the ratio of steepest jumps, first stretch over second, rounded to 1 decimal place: 2.0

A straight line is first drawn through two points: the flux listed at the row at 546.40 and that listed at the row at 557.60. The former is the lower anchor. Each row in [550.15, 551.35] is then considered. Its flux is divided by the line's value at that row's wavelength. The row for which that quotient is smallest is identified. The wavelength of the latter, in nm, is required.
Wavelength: 550.60 nm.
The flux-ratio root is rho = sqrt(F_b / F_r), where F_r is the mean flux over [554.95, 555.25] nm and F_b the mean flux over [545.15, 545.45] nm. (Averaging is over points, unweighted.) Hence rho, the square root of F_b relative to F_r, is 1.03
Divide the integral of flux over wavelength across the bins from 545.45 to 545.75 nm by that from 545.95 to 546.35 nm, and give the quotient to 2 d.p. 0.79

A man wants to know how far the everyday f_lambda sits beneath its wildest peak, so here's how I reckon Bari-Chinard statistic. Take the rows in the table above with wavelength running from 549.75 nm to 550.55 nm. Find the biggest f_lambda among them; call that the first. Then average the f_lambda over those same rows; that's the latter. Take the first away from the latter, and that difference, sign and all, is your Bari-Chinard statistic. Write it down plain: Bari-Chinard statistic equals -0.046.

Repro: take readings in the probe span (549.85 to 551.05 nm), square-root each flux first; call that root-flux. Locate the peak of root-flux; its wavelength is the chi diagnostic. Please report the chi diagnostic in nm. 549.90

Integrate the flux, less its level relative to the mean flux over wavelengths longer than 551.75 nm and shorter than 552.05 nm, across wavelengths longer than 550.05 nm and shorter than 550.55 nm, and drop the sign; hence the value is 0.020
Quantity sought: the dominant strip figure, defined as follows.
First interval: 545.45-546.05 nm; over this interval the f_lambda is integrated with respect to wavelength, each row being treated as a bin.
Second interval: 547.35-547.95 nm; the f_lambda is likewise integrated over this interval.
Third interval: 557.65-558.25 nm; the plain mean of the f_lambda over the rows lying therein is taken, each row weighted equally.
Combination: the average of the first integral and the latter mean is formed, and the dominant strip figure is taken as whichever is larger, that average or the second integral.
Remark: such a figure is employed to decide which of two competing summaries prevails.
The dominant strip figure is 1.61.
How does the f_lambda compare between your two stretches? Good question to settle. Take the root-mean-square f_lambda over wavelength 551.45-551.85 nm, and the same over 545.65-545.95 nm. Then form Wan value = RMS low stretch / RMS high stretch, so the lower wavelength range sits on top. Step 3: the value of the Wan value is 1.07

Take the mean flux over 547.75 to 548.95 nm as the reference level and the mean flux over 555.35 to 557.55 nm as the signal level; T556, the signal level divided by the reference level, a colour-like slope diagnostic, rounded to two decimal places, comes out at 1.11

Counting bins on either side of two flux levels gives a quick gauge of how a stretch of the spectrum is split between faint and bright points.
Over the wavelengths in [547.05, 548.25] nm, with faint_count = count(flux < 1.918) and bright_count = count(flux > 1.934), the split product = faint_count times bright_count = 0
